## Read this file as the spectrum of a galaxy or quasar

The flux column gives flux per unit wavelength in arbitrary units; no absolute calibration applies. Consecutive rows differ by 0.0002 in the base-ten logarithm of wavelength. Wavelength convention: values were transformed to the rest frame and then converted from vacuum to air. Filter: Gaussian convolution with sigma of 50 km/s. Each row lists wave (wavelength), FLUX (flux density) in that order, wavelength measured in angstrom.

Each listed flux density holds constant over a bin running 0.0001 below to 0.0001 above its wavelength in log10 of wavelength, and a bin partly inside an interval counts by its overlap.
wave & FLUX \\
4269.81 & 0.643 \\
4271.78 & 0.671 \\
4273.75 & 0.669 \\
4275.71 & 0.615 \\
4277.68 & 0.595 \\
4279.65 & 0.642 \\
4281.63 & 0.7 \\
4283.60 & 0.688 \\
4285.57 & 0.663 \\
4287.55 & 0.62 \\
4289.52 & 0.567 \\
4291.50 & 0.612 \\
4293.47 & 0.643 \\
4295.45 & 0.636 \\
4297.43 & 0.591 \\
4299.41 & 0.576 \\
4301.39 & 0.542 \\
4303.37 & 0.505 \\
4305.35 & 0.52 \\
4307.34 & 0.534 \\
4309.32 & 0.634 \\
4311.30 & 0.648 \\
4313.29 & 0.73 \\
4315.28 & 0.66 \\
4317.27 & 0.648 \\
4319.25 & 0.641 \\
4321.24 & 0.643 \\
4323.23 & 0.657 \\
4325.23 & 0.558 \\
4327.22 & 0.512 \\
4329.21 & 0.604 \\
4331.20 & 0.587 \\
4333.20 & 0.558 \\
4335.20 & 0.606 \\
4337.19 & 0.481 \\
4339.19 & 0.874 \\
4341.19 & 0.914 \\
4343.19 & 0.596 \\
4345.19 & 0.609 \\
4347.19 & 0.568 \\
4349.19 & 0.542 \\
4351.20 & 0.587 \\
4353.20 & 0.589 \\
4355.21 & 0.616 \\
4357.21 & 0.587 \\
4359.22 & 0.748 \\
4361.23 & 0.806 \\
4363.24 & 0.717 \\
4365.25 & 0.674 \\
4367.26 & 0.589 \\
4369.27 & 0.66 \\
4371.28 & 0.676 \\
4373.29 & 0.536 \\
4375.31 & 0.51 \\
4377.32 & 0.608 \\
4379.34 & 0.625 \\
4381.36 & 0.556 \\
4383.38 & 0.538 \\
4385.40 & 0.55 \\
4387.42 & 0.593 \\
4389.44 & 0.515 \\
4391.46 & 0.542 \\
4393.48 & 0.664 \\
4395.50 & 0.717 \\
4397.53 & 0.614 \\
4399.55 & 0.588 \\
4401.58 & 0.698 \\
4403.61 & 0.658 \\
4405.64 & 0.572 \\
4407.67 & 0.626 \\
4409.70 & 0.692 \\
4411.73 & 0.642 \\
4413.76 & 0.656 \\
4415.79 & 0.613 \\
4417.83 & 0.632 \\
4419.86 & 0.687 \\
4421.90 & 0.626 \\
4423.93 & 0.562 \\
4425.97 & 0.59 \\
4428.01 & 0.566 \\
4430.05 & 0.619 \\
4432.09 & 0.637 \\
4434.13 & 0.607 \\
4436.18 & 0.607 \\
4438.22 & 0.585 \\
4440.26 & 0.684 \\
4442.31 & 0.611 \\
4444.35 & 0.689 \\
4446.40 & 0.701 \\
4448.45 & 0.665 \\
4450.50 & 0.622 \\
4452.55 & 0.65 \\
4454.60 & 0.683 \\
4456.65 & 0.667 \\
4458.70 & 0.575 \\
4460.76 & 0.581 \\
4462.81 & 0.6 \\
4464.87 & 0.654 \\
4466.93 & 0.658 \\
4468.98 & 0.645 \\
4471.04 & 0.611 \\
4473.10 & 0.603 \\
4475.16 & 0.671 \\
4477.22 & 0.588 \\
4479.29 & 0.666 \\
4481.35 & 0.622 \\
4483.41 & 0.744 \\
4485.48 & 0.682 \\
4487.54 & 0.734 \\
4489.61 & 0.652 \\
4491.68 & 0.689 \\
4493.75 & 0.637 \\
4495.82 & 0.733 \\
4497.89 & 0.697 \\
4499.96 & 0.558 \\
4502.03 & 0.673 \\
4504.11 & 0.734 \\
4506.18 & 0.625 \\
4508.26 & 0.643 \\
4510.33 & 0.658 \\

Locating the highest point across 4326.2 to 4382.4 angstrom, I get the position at 4341.19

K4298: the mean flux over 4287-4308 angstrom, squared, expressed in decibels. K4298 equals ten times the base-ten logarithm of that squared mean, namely -4.8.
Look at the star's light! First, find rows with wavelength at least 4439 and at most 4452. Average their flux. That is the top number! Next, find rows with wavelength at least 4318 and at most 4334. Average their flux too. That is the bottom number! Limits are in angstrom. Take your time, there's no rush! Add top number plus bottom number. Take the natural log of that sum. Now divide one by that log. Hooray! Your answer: 4.4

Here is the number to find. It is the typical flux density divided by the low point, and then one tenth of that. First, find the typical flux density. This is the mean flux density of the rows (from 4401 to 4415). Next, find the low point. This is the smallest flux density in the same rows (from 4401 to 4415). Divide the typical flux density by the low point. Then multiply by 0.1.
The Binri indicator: 0.113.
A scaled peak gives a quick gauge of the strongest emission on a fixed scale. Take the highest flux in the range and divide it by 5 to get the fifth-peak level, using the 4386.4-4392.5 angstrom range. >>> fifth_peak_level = 0.119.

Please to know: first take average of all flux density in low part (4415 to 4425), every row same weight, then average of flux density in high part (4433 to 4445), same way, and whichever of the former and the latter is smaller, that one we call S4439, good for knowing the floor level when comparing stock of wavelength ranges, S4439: 0.624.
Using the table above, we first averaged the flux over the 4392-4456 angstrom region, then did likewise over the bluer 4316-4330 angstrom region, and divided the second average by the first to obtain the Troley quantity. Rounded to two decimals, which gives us 0.96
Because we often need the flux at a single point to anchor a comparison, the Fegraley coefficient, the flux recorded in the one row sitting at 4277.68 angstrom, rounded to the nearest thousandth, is 0.595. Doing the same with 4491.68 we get 0.689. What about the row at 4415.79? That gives 0.613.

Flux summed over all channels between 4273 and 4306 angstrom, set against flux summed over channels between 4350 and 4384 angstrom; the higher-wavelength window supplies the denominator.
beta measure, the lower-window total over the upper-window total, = 0.98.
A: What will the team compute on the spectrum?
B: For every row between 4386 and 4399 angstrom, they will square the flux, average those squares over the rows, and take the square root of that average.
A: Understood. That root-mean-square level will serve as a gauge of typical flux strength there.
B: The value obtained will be 0.611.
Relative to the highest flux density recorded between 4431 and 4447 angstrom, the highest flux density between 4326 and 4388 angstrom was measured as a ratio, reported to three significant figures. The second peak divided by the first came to 1.30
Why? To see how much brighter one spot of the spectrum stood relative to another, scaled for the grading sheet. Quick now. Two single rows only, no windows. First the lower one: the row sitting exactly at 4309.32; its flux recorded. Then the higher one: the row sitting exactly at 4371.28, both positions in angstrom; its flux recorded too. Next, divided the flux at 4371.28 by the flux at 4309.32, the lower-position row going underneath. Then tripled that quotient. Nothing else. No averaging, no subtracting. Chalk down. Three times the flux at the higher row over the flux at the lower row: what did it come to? 3.2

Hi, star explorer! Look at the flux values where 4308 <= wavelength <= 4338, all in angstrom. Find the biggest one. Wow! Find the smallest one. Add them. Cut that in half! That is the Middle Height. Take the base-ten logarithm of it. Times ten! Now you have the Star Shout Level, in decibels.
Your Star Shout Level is -2.18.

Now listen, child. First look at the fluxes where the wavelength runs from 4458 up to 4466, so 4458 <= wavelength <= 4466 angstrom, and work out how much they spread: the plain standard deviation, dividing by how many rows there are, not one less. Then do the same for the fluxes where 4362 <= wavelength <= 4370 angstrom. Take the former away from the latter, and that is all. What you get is 0.01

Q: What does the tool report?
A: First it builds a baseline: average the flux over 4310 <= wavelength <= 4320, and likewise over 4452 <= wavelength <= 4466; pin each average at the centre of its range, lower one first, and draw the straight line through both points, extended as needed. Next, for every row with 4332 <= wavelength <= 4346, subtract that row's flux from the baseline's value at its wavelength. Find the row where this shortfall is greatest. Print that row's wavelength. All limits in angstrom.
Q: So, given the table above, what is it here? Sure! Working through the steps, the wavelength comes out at 4337.19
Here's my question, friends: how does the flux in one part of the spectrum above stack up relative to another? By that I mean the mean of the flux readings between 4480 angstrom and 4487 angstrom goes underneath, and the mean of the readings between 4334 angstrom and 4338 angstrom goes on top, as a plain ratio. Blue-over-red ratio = 0.80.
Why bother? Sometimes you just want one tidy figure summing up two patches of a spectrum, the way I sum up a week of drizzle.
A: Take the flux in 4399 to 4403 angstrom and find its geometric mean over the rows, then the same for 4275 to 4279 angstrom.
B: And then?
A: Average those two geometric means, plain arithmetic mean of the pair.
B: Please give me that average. 0.623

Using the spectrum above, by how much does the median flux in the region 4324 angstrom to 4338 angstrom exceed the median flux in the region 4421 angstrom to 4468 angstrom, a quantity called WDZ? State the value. -0.06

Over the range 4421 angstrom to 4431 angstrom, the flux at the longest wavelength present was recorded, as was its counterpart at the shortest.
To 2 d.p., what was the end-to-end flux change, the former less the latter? -0.01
